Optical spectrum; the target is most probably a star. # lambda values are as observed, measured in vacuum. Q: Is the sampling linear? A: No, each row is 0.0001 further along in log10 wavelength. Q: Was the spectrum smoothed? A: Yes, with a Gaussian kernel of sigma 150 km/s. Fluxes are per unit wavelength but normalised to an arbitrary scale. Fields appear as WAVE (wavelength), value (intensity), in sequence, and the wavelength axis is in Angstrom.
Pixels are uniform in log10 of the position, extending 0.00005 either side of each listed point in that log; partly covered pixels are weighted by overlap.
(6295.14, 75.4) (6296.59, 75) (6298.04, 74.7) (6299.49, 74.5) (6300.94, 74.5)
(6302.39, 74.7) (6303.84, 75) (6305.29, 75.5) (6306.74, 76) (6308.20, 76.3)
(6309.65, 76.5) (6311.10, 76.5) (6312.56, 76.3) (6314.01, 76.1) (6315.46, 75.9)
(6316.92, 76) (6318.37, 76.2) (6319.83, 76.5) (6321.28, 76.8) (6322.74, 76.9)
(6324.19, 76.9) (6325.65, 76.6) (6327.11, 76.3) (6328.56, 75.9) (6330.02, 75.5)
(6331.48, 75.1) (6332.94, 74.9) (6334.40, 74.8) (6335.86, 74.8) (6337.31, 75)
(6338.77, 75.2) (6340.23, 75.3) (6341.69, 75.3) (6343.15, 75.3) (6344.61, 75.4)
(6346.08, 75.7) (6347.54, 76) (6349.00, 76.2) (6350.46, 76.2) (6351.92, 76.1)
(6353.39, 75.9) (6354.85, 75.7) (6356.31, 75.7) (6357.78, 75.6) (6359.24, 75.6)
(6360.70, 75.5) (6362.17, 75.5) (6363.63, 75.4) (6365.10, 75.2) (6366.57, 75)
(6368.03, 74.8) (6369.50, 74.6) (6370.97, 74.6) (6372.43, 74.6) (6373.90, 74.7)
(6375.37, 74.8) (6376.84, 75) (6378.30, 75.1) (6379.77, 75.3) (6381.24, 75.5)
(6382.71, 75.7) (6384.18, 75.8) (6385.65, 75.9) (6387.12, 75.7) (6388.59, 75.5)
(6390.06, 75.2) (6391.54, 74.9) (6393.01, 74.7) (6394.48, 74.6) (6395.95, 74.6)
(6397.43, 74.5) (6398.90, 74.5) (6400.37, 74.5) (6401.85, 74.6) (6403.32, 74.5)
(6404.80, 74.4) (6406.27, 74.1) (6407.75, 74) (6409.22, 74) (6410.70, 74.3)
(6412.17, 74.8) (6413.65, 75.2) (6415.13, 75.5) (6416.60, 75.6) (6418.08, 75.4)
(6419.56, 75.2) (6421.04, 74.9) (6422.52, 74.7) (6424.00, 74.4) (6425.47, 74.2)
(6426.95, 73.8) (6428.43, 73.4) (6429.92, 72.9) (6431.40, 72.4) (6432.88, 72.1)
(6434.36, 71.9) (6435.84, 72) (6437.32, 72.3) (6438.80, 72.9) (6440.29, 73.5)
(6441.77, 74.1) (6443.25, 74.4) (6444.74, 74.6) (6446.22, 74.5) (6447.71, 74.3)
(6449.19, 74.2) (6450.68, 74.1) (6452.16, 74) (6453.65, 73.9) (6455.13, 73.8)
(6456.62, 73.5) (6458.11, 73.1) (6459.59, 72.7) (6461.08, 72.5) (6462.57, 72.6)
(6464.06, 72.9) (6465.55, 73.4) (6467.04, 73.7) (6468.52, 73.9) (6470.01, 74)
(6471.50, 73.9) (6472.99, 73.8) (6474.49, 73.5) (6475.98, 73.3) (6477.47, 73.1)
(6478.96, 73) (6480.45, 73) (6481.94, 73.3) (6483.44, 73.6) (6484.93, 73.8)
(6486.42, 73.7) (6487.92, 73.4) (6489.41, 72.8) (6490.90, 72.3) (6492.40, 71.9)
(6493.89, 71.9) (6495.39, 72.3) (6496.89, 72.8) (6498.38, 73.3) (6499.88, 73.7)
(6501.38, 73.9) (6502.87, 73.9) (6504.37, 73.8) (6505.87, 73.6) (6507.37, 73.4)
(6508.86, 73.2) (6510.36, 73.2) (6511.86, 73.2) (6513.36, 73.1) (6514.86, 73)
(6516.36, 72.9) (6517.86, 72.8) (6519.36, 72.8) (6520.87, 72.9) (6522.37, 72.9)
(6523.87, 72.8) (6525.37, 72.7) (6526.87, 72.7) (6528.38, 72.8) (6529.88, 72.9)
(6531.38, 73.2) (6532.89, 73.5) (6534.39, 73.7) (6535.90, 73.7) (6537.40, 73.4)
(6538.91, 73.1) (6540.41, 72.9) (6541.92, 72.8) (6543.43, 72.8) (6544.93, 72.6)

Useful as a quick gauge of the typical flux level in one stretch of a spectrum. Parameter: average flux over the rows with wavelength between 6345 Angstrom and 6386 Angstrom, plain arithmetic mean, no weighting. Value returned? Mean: 75.4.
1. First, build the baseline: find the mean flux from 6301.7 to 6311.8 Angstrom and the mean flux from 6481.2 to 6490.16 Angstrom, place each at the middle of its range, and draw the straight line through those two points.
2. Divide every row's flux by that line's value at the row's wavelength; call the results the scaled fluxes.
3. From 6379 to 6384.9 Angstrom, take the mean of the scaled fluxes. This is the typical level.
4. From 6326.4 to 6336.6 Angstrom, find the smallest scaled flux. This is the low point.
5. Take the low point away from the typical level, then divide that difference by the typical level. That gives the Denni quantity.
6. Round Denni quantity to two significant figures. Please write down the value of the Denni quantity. 0.018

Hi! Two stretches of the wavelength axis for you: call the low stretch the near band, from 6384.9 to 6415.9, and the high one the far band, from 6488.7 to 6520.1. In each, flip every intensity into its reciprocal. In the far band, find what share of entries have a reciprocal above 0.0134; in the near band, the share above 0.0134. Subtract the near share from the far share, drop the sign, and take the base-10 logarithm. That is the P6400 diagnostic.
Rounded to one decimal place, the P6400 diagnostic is -0.4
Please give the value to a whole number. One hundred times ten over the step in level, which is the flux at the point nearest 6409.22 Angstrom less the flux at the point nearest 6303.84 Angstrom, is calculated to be -1000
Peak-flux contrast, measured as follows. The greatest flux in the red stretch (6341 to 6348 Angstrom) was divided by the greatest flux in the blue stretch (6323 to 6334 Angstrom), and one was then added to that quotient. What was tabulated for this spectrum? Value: 1.99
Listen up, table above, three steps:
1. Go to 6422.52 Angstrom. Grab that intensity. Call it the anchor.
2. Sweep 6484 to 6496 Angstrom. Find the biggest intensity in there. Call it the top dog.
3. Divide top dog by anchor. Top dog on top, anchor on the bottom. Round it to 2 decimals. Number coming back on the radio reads 0.99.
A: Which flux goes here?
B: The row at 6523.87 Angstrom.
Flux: 72.8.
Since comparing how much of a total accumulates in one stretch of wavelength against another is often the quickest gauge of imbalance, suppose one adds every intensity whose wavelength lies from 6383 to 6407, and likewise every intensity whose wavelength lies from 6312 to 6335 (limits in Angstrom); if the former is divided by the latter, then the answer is 0.985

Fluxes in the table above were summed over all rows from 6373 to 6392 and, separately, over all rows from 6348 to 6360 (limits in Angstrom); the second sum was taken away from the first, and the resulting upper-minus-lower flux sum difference 372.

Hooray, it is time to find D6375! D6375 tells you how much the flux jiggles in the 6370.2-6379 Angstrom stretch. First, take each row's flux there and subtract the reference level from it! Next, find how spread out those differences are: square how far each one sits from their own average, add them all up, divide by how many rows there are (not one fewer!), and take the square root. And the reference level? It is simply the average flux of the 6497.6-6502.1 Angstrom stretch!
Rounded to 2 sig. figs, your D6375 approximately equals 0.19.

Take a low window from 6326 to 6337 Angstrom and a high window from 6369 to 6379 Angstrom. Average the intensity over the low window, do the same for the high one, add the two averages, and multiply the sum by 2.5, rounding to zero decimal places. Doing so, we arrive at 375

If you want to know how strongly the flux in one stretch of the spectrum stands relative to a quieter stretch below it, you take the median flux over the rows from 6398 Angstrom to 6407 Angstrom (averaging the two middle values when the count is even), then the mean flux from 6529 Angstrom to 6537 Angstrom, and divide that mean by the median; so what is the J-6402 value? 0.99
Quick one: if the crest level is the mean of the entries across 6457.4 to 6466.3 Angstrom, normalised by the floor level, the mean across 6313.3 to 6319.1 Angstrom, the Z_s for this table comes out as 0.96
